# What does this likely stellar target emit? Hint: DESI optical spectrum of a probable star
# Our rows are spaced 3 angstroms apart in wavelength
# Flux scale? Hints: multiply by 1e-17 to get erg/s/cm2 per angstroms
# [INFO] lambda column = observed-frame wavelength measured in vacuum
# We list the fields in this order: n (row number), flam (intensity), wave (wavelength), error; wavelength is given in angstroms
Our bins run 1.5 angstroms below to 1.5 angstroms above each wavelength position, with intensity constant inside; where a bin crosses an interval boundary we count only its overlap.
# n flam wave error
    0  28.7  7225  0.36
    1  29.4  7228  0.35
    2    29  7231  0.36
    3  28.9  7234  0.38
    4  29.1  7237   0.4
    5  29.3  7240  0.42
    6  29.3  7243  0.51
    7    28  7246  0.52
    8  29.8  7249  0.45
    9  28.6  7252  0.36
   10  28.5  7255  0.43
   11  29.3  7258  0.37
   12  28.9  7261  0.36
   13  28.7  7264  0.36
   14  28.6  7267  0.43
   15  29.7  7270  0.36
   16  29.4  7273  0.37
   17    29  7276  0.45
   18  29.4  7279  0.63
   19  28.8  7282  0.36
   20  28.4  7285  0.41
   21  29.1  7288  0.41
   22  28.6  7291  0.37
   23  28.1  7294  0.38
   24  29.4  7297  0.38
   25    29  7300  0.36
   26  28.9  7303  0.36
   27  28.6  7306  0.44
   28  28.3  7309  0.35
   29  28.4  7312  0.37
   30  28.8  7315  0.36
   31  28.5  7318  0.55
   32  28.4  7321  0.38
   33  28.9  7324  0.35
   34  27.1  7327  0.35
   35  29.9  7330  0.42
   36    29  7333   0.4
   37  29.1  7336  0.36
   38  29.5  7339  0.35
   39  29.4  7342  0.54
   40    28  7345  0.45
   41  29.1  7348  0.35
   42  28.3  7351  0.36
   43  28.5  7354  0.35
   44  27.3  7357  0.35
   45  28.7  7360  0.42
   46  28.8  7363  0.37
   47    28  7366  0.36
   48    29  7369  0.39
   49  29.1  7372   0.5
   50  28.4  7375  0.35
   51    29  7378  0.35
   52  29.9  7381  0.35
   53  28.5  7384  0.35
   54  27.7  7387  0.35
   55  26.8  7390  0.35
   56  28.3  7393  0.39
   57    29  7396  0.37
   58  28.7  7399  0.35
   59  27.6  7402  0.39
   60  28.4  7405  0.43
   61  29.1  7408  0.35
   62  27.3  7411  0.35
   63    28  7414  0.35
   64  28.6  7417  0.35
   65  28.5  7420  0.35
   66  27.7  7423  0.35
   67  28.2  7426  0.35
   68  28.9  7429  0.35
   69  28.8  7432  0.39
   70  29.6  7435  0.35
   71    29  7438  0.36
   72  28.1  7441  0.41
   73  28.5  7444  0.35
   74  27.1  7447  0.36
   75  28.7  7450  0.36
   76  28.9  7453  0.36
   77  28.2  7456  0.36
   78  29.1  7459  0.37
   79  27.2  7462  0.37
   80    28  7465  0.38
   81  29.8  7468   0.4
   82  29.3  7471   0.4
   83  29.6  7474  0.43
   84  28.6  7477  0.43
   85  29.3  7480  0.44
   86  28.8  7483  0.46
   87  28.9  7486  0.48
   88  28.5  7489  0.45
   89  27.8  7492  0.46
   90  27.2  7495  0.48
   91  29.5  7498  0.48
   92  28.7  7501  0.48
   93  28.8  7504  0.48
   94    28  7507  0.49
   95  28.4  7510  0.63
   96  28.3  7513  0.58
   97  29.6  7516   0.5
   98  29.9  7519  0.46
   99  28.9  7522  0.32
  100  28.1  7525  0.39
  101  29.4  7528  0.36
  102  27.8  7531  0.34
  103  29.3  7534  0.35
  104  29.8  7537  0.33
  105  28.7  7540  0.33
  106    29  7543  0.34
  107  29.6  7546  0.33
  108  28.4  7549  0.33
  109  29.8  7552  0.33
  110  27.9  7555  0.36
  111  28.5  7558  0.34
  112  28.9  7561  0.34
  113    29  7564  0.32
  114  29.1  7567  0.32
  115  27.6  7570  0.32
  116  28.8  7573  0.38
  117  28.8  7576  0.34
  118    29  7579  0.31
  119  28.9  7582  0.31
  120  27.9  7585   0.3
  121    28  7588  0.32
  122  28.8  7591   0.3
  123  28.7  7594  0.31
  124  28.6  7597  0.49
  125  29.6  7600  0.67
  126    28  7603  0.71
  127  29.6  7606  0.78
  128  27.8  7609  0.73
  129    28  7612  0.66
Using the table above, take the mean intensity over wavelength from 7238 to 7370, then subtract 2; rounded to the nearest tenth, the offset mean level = 26.8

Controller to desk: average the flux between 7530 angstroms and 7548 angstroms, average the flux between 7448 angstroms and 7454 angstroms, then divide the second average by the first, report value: 0.99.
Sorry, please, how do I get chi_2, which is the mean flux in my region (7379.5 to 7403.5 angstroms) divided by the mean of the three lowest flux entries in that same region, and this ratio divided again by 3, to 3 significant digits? 0.345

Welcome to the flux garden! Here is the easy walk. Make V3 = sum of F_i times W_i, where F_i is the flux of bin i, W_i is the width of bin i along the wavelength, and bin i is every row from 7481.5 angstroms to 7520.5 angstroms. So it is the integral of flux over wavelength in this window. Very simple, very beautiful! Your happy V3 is 1117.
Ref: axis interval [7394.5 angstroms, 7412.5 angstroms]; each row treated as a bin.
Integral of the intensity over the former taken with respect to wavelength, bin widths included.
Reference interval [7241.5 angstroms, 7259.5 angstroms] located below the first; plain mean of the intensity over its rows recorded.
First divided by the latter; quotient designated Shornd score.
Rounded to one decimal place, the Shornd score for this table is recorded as 17.6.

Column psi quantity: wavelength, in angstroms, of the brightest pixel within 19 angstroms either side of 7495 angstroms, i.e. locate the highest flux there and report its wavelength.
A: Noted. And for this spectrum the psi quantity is 7498 angstroms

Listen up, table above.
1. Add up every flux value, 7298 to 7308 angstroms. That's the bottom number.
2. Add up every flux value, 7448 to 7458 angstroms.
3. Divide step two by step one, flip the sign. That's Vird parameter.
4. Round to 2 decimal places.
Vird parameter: -0.99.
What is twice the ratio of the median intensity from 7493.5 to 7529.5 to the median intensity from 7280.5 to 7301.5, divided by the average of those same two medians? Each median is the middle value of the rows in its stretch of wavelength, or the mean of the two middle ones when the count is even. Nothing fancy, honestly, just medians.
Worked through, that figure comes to 0.0694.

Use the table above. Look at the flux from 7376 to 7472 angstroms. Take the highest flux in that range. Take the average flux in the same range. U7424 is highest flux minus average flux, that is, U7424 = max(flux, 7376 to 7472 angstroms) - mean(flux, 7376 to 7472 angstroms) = 1.45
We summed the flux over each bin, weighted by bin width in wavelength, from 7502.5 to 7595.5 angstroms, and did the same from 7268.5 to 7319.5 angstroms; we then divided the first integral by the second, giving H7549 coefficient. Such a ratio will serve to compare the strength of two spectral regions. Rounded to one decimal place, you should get 1.8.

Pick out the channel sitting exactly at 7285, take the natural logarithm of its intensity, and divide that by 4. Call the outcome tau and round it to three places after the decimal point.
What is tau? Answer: 0.837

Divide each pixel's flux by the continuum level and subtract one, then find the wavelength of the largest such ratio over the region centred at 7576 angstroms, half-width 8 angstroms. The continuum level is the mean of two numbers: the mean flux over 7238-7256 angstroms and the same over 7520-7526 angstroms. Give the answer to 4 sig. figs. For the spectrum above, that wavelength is 7579 angstroms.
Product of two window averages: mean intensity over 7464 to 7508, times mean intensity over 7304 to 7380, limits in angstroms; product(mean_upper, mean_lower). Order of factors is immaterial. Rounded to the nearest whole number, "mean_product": 823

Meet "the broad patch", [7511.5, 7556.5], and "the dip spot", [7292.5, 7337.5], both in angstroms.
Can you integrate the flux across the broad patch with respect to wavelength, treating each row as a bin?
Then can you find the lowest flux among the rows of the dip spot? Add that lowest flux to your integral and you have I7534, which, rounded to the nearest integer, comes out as 1331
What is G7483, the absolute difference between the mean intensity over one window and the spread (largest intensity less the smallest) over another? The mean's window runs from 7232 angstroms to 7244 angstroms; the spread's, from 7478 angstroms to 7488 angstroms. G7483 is 28.6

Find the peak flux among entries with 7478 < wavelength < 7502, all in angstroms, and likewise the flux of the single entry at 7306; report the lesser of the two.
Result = 28.6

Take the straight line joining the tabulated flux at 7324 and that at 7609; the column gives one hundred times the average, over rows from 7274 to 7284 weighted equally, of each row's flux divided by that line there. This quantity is 100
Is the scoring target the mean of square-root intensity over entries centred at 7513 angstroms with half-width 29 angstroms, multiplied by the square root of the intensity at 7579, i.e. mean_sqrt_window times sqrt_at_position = 28.9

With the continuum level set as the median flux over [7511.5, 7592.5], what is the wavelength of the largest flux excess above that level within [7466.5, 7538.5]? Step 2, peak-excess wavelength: 7519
